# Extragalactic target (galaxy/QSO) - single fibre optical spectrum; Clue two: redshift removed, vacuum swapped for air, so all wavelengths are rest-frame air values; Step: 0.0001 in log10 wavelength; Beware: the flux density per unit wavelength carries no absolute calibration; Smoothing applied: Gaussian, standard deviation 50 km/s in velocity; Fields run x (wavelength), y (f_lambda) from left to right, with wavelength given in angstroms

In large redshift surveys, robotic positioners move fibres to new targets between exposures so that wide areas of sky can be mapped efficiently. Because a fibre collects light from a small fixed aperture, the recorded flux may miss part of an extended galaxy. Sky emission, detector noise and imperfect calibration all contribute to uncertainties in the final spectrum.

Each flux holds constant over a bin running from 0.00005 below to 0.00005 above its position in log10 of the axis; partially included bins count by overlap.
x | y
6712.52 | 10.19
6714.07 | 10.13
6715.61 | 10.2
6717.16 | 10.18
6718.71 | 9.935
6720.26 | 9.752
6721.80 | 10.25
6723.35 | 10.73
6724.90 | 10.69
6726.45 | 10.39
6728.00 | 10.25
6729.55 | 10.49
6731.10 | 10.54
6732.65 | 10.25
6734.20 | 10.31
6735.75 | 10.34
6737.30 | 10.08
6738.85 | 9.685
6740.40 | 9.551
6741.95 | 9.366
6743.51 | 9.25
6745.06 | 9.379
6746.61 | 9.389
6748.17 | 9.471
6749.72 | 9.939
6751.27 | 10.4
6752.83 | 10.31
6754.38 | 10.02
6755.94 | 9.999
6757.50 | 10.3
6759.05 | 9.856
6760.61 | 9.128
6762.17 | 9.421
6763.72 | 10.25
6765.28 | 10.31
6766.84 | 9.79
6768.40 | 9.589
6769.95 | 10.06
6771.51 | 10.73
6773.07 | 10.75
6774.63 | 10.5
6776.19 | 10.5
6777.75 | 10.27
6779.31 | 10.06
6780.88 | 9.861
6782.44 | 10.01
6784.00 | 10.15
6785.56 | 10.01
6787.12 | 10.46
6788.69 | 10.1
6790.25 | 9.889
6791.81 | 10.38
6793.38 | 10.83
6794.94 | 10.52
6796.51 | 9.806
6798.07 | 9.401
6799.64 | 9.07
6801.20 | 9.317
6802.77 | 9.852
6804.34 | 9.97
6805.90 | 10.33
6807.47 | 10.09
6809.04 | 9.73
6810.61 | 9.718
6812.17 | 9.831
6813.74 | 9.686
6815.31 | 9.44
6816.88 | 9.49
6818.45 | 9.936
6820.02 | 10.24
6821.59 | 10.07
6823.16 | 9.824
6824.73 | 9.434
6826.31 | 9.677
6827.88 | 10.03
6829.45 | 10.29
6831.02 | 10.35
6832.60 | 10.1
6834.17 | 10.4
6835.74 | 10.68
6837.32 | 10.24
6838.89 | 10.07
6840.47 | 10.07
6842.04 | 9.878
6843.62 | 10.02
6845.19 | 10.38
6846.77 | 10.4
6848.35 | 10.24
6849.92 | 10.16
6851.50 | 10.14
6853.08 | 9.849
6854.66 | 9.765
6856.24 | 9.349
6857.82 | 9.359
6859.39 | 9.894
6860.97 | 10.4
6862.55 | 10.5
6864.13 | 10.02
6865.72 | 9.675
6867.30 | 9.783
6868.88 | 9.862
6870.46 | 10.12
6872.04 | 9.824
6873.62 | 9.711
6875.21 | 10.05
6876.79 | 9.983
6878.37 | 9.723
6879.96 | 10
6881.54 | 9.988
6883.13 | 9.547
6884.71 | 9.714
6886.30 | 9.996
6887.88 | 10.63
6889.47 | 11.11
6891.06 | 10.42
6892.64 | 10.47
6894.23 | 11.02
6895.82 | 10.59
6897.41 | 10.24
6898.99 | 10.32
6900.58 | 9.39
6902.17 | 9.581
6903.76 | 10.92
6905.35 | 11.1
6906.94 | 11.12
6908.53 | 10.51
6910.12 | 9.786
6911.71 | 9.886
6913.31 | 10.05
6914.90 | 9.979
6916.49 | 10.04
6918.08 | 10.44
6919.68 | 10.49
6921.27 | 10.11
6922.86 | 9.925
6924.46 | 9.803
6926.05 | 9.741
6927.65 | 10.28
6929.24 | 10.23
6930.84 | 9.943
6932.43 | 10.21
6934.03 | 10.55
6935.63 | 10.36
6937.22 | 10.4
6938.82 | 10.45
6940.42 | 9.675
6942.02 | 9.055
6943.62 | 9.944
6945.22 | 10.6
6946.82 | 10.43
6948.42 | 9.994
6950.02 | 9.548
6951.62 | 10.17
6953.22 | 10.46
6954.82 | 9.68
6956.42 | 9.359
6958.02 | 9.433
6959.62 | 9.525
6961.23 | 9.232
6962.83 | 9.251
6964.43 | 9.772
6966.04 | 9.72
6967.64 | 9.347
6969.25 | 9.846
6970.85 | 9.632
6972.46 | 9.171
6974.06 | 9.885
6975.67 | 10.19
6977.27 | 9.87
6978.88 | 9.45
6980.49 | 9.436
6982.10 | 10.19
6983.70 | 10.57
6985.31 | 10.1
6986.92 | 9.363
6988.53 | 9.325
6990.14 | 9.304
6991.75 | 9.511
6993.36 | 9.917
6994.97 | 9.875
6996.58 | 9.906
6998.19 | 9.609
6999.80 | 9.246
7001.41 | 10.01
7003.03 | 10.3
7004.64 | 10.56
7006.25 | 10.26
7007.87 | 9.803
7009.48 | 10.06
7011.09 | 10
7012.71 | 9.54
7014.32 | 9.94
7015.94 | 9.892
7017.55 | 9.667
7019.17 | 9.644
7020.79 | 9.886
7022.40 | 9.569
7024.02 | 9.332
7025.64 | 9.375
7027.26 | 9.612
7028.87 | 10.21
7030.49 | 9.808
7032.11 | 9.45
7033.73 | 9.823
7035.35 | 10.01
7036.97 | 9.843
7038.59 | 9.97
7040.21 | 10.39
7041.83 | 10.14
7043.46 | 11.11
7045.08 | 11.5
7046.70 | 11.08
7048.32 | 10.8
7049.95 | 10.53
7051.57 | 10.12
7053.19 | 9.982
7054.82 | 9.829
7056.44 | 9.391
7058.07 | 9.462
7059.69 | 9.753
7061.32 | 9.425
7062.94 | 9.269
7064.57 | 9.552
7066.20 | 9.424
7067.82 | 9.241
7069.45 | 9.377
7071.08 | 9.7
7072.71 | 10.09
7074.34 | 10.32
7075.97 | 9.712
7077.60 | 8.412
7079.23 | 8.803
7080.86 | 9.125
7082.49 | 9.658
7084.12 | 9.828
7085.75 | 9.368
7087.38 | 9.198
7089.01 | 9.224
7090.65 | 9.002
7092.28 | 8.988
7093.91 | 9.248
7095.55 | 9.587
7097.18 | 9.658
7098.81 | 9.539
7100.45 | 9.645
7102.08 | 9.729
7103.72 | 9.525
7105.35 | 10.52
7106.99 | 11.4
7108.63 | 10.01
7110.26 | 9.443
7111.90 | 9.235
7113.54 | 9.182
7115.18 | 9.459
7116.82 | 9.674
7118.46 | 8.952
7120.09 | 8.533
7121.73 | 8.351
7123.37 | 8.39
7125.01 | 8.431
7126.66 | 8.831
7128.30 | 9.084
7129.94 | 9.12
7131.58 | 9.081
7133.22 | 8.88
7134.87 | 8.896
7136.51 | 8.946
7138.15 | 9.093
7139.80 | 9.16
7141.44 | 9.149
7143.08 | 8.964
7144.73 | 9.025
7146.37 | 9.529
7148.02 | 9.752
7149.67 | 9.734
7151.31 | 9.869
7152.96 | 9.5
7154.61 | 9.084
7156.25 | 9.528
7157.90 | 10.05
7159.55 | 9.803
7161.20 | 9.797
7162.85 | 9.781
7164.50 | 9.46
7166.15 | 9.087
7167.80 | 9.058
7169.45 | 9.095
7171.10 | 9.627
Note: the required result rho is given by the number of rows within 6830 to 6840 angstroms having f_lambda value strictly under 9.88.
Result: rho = 0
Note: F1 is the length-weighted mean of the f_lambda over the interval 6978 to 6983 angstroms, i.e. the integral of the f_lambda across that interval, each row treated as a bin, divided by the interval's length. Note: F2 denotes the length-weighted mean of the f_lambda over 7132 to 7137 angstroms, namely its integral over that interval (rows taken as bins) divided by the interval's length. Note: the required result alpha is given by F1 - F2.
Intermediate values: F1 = 9.7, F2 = 8.9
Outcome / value 0.8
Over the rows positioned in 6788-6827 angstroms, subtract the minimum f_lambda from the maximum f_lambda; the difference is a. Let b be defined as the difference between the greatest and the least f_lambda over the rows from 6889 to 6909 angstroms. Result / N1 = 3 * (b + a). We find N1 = 10.5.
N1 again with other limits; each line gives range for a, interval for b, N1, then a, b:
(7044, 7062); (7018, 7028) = 8.0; 2.11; 0.55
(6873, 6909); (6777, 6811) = 10.5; 1.73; 1.76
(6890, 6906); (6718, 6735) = 8.1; 1.71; 0.98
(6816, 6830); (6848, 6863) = 6.0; 0.86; 1.15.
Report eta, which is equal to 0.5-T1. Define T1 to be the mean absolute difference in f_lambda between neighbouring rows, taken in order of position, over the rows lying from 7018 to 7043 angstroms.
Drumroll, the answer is 0.22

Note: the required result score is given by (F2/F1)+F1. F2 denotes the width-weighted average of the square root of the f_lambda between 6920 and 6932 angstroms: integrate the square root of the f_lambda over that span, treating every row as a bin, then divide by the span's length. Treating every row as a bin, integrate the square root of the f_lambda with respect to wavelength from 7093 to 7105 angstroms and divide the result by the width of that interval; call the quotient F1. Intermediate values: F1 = 3.10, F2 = 3.17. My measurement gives 4.12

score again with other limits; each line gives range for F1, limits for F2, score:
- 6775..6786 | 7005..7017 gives 4.17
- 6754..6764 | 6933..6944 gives 4.15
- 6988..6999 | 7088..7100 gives 4.09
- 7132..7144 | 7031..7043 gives 4.05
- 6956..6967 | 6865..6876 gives 4.10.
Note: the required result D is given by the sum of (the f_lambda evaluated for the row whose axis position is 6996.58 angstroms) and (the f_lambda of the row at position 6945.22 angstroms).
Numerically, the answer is 20.5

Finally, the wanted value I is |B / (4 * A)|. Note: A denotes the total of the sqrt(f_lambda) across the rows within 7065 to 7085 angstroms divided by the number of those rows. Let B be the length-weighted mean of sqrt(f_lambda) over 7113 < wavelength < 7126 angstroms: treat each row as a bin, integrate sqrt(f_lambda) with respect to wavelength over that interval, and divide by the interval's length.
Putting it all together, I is 0.242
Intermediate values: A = 3.08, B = 2.98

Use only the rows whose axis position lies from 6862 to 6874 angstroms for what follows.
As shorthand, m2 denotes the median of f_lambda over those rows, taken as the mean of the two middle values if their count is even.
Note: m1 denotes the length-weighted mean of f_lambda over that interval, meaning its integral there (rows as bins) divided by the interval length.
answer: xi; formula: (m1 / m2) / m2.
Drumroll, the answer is 0.103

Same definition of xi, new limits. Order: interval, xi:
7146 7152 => 0.102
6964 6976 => 0.102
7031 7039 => 0.101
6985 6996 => 0.106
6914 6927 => 0.101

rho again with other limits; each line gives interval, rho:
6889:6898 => 0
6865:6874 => 5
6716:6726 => 1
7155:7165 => 5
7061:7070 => 6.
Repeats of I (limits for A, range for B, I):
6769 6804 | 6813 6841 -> 0.249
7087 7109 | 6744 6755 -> 0.252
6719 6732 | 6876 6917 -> 0.248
